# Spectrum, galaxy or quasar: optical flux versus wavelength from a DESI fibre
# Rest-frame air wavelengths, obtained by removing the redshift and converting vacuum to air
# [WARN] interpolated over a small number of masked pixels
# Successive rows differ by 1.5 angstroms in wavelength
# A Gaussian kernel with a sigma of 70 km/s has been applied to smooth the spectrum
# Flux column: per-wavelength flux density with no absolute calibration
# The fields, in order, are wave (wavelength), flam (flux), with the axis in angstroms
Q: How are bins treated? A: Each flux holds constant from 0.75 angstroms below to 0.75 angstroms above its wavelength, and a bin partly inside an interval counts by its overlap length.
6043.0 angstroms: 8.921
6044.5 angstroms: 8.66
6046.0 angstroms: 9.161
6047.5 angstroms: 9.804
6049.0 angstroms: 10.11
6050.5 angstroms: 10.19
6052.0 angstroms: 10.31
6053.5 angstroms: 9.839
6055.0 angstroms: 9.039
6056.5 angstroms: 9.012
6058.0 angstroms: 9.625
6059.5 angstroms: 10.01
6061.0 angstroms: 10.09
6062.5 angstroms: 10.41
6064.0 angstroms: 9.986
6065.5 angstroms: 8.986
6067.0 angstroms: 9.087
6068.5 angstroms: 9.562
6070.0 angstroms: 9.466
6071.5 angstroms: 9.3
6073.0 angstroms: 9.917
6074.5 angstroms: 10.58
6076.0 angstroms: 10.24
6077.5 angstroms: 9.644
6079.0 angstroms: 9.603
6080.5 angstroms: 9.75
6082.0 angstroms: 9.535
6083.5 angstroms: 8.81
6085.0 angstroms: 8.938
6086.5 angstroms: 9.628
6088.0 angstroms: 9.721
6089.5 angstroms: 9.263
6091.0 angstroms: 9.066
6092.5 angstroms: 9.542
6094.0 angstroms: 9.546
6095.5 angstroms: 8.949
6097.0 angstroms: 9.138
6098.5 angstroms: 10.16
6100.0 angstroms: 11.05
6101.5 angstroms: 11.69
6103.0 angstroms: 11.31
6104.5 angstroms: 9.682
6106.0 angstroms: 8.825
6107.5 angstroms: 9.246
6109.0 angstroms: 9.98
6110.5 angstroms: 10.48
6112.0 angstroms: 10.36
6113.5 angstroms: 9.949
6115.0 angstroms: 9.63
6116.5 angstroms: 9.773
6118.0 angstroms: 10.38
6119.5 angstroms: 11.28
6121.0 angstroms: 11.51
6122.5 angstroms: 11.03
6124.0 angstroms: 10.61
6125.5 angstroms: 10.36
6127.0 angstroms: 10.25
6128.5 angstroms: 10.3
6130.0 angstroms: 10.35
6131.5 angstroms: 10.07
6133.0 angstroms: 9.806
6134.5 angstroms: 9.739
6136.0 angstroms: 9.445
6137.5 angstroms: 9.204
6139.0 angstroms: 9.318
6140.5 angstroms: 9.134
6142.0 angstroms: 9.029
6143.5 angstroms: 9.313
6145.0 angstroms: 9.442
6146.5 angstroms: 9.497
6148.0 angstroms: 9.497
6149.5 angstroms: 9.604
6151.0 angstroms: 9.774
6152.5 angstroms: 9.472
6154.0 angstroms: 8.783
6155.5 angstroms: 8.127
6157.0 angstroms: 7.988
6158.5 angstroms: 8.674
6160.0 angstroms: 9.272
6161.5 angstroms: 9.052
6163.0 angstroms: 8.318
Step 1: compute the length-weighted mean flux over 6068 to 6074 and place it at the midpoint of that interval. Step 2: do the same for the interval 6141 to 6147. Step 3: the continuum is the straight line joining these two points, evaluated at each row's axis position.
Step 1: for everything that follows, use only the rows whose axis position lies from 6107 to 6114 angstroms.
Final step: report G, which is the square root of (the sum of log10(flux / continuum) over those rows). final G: 0.35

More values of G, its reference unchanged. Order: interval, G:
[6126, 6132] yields 0.39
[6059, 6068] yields 0.17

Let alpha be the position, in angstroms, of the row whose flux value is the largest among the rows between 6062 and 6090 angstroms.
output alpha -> 6074.5 angstroms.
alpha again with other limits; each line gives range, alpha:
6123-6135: 6124.0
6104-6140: 6121.0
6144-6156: 6151.0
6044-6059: 6052.0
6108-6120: 6119.5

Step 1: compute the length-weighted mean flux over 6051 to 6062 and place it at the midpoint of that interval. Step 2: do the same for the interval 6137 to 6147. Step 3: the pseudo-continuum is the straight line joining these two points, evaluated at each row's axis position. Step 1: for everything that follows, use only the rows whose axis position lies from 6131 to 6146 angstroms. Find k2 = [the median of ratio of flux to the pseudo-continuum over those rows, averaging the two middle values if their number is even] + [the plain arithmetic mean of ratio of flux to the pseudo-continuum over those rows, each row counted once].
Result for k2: 2.03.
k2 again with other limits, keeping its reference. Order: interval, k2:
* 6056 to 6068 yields 2.00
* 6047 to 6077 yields 2.03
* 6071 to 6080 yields 2.04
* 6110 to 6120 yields 2.19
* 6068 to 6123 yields 2.06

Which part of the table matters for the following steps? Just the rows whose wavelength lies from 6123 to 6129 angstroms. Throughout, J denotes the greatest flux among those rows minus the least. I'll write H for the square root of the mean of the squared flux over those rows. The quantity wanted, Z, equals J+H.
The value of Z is 10.7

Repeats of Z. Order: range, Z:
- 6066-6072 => 9.8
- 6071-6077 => 11.3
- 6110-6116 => 11.0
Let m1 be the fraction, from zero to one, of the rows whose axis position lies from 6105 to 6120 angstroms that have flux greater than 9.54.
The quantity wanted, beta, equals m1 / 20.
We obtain 0.0400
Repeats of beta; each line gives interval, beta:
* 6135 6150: 0.0050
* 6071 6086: 0.0300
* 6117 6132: 0.0500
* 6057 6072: 0.0300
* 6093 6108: 0.0300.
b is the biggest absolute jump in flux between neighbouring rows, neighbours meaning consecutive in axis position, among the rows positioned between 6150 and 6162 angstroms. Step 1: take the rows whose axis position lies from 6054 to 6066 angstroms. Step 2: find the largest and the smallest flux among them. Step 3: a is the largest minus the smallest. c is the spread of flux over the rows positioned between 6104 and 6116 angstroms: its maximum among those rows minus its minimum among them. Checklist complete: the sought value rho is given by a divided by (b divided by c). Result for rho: 3.4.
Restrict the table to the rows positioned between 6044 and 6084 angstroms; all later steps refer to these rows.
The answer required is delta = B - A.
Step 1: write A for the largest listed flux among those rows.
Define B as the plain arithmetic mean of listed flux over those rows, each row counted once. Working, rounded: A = 10.58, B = 9.7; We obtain -0.92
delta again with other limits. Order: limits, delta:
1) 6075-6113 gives -1.92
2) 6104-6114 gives -0.69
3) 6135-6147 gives -0.20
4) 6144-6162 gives -0.68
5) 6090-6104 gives -1.64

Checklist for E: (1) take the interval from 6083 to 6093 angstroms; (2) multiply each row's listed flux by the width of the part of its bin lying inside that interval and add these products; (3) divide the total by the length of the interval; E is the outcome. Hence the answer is 9.3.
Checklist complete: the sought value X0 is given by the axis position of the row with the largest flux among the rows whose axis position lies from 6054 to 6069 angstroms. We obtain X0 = 6062.5 angstroms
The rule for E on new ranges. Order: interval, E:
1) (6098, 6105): 10.8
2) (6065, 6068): 9.1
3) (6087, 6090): 9.5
